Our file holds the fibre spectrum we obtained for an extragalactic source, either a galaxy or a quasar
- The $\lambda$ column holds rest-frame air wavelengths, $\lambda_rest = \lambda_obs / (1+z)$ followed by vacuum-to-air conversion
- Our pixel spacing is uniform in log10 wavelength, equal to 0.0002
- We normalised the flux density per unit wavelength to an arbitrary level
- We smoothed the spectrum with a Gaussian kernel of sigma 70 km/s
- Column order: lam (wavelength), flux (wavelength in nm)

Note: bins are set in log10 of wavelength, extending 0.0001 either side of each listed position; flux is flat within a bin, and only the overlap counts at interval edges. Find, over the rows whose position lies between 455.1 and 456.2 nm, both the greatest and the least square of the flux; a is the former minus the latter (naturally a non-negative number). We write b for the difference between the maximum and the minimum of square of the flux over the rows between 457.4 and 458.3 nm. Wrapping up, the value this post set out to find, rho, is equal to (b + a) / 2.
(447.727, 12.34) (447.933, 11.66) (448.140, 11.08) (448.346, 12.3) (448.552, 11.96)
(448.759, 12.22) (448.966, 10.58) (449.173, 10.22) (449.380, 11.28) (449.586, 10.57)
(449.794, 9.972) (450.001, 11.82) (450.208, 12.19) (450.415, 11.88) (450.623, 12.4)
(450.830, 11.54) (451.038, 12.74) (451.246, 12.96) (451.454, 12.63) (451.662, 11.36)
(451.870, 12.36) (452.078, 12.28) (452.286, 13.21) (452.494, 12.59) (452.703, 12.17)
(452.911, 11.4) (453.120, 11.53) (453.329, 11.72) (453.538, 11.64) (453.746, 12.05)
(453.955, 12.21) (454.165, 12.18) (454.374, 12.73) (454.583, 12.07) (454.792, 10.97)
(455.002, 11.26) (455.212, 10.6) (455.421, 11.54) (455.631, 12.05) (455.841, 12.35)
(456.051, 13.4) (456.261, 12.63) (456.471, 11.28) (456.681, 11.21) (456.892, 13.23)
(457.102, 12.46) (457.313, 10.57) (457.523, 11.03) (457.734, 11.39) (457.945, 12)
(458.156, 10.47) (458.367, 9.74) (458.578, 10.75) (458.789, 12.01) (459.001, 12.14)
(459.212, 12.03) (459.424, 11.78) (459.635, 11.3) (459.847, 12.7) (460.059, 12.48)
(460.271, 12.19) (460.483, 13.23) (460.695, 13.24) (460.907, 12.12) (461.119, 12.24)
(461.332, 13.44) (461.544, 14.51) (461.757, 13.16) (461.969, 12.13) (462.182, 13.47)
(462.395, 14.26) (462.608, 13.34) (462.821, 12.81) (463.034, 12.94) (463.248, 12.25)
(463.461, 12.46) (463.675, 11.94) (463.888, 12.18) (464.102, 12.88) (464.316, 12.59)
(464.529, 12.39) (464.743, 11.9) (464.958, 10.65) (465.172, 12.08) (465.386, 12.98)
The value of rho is 51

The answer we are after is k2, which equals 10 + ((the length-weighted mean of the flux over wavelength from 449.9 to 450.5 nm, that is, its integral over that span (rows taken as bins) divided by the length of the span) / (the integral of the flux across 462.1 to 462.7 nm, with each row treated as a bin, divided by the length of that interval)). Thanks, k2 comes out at 10.9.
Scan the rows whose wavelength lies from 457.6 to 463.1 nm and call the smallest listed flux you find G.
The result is 9.74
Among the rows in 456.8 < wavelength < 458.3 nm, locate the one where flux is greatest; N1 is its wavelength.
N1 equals 456.892 nm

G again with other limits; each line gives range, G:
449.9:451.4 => 11.54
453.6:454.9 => 10.97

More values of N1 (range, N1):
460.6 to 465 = 461.544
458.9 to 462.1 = 461.544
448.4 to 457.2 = 456.051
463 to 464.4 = 463.034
